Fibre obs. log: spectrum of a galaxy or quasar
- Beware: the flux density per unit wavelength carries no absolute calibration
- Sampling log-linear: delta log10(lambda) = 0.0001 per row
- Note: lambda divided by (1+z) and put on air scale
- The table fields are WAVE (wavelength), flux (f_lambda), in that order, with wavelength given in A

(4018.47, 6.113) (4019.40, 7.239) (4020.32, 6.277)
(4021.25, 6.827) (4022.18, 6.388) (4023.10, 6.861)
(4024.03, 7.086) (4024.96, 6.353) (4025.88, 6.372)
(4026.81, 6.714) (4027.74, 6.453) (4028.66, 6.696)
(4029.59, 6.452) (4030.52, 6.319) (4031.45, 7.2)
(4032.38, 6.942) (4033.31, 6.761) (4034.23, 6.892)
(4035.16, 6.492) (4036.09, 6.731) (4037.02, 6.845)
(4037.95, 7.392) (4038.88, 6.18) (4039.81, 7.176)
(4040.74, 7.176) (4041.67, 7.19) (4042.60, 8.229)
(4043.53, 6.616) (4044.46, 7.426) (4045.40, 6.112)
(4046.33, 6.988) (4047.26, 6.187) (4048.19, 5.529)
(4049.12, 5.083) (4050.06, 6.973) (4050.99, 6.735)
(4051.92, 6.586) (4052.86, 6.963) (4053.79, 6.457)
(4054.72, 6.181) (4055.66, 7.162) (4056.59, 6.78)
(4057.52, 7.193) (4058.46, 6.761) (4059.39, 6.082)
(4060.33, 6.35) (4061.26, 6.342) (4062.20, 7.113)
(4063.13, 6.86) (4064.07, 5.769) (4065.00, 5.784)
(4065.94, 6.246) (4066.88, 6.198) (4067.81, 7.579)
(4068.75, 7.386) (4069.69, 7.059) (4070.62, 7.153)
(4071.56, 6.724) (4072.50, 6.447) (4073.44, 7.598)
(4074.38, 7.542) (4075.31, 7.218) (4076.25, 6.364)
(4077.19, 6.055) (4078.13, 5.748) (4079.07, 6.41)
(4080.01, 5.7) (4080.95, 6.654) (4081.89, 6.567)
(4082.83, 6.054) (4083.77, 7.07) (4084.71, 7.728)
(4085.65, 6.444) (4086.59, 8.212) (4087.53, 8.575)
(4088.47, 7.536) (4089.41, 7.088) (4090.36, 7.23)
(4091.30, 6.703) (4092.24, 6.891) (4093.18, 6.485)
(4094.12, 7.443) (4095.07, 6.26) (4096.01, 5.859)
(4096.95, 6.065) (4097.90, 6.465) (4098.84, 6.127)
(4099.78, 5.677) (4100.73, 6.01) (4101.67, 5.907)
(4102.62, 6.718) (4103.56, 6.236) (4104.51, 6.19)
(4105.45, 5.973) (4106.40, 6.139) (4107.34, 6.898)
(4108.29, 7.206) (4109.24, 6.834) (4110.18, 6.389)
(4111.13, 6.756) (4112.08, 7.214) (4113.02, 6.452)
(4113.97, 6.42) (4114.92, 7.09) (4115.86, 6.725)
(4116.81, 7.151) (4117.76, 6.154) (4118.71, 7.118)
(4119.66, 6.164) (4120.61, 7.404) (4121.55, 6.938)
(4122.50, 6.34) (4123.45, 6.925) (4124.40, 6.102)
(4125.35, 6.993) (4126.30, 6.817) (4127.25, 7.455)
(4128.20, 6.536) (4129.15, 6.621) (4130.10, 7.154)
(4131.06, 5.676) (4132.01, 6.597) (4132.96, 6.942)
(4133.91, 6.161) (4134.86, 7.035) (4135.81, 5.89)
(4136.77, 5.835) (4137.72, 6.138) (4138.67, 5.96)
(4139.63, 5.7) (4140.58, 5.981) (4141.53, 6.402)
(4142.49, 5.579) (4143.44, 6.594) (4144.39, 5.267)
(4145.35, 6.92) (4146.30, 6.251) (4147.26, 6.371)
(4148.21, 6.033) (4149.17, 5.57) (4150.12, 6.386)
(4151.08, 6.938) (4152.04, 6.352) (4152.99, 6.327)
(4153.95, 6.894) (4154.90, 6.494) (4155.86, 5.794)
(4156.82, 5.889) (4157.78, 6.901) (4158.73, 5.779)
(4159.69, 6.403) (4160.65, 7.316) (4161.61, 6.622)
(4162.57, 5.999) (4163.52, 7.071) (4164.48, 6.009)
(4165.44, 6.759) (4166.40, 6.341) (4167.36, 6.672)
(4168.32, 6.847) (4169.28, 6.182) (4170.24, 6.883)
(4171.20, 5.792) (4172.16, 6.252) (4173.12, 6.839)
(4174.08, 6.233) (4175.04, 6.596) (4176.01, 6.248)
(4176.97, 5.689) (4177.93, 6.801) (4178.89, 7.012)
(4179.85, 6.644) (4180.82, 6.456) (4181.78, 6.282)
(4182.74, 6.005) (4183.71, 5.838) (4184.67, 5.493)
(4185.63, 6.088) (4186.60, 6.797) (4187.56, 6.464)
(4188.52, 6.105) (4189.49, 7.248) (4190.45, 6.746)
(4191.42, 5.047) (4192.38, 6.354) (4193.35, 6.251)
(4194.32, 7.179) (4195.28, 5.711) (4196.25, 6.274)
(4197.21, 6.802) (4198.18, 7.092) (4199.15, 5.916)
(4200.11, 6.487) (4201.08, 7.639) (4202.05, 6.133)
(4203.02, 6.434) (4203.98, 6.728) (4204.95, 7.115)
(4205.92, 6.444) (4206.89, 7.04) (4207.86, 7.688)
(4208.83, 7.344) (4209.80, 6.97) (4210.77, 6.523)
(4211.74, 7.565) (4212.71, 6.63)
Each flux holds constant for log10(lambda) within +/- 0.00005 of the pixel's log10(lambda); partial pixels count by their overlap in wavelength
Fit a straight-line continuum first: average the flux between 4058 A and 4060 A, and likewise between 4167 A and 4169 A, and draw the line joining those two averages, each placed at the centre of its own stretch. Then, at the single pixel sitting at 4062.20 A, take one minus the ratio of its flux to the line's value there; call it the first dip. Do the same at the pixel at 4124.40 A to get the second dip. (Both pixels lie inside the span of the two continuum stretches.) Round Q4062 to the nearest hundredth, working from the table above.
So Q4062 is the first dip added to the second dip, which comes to -0.03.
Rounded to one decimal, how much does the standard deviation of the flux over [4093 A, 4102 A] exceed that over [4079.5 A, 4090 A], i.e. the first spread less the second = -0.4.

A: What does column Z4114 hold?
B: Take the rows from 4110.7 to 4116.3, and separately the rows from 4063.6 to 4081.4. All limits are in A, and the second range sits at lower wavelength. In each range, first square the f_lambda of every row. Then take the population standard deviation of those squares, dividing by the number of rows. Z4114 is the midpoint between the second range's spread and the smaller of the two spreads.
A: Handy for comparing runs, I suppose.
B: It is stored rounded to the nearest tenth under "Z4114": 6.3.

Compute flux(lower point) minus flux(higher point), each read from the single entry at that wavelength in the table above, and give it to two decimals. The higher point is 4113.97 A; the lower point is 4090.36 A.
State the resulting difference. 0.81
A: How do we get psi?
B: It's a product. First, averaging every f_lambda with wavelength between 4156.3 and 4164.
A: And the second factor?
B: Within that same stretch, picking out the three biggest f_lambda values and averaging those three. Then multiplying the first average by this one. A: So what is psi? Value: 46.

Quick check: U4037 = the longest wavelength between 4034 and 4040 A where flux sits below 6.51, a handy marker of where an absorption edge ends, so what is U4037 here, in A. 4038.88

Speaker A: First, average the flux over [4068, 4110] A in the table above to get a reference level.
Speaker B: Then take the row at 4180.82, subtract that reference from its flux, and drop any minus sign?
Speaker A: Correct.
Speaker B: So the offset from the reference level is 0.24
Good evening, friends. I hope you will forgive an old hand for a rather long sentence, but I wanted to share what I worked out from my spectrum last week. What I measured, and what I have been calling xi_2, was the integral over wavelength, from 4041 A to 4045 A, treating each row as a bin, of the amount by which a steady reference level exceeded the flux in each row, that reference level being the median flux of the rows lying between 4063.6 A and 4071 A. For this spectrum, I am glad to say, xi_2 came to -2.7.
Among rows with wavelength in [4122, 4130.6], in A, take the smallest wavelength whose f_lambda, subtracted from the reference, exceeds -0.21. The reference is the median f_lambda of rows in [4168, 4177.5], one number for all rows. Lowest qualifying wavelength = 4122.50 A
